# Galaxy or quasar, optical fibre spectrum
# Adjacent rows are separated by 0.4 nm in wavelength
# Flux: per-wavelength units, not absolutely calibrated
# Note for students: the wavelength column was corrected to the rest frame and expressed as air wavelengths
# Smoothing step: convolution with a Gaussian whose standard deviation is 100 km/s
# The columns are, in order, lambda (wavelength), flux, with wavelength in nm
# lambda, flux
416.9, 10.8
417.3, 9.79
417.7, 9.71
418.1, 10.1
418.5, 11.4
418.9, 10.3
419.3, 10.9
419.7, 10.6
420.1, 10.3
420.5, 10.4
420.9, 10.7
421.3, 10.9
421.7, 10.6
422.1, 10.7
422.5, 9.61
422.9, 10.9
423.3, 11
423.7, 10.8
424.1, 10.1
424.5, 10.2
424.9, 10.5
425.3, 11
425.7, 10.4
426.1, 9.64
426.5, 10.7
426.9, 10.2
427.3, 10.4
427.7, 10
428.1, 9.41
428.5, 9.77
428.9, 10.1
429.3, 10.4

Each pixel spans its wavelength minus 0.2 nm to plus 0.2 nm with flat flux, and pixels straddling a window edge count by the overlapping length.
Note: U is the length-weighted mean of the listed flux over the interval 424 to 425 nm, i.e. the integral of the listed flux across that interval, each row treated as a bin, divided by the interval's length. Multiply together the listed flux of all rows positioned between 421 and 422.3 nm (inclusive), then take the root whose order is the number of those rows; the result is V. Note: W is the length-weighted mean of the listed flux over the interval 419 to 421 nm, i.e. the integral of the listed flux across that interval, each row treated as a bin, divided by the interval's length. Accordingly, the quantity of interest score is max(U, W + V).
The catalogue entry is 21.3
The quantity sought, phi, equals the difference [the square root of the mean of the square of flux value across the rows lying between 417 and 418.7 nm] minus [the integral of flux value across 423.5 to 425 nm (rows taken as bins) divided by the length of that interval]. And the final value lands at -0.12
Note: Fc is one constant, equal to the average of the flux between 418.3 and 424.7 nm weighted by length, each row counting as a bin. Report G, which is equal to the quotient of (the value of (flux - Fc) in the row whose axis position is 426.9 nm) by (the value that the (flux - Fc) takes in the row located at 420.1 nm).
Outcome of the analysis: 1.3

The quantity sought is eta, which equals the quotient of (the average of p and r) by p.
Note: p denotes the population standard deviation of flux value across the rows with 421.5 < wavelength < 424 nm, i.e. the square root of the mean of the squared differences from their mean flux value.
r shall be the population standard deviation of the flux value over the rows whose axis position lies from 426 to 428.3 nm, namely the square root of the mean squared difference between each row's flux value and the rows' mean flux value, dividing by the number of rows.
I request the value 0.97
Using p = 0.462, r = 0.437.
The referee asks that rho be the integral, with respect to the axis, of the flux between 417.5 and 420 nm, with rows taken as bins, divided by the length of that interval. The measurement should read 10.5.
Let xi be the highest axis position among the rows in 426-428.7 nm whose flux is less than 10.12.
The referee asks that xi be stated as 428.5 nm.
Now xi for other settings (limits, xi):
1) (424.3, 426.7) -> 426.1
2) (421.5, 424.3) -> 424.1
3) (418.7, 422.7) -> 422.5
